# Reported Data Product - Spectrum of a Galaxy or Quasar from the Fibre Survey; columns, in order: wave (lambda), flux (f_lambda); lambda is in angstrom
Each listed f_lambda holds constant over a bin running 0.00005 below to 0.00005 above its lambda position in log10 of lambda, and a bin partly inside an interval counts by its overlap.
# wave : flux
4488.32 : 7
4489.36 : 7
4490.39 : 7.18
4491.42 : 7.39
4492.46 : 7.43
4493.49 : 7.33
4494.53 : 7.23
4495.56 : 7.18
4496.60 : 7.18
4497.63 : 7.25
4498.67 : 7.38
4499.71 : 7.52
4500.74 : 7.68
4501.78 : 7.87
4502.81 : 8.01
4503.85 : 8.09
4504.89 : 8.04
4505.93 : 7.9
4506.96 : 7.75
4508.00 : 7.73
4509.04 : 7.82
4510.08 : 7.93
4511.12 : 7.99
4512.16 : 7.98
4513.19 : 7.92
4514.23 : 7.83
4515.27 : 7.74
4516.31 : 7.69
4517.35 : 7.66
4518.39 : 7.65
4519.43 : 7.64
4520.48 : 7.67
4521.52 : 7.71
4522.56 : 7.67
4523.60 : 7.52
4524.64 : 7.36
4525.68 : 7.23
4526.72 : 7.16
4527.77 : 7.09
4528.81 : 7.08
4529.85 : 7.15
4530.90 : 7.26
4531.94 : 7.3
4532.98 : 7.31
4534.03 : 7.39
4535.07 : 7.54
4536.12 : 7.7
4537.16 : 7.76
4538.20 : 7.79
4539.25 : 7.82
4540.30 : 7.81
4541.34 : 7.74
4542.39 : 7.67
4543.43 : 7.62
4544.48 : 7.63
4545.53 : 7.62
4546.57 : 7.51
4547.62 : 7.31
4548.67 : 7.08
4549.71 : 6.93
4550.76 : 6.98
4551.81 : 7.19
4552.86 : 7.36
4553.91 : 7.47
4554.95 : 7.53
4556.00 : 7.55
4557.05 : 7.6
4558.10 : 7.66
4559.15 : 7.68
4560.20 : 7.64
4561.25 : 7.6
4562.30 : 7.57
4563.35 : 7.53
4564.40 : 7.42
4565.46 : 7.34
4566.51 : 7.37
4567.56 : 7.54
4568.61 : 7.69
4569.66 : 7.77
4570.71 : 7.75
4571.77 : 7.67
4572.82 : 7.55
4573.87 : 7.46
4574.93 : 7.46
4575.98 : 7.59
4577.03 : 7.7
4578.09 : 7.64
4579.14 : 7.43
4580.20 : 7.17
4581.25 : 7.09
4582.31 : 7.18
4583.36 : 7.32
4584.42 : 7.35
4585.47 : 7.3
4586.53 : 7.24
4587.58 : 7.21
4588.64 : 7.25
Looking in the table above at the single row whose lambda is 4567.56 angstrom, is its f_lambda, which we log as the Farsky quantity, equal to 7.54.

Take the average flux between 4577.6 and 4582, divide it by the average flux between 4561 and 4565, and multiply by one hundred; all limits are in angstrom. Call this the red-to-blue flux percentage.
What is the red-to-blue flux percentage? 97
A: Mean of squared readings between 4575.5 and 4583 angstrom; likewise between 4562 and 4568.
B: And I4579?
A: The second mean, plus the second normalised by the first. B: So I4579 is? 57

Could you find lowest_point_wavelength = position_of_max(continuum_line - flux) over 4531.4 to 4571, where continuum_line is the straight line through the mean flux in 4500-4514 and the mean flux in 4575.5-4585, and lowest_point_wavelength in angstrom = 4549.71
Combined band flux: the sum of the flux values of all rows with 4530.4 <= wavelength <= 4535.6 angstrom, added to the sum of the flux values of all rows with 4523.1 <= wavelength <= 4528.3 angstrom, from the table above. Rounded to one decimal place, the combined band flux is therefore 73.2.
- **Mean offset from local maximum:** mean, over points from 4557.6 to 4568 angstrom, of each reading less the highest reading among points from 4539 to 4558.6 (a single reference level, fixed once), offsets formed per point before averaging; -0.29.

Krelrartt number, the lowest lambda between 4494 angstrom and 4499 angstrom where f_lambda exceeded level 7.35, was 4498.67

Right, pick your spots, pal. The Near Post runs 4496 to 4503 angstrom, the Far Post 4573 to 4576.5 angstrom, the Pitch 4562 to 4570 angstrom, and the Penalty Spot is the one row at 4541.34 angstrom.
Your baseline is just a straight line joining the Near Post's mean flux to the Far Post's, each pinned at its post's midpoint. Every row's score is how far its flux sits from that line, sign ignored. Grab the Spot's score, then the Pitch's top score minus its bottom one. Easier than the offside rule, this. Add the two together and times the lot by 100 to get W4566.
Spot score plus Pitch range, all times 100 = 46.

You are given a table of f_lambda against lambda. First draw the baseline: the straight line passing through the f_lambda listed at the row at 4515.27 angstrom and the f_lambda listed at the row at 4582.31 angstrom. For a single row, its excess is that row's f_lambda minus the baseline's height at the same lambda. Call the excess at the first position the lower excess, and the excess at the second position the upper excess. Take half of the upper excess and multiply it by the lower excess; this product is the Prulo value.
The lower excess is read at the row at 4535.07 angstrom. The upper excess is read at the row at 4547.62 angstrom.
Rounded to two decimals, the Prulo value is 0.00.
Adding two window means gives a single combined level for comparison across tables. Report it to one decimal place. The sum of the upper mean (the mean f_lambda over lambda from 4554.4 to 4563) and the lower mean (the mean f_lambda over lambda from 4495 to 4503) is 15.1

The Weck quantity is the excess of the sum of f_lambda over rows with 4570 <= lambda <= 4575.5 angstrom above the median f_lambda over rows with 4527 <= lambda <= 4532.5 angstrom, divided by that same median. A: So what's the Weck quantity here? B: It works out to 4.30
